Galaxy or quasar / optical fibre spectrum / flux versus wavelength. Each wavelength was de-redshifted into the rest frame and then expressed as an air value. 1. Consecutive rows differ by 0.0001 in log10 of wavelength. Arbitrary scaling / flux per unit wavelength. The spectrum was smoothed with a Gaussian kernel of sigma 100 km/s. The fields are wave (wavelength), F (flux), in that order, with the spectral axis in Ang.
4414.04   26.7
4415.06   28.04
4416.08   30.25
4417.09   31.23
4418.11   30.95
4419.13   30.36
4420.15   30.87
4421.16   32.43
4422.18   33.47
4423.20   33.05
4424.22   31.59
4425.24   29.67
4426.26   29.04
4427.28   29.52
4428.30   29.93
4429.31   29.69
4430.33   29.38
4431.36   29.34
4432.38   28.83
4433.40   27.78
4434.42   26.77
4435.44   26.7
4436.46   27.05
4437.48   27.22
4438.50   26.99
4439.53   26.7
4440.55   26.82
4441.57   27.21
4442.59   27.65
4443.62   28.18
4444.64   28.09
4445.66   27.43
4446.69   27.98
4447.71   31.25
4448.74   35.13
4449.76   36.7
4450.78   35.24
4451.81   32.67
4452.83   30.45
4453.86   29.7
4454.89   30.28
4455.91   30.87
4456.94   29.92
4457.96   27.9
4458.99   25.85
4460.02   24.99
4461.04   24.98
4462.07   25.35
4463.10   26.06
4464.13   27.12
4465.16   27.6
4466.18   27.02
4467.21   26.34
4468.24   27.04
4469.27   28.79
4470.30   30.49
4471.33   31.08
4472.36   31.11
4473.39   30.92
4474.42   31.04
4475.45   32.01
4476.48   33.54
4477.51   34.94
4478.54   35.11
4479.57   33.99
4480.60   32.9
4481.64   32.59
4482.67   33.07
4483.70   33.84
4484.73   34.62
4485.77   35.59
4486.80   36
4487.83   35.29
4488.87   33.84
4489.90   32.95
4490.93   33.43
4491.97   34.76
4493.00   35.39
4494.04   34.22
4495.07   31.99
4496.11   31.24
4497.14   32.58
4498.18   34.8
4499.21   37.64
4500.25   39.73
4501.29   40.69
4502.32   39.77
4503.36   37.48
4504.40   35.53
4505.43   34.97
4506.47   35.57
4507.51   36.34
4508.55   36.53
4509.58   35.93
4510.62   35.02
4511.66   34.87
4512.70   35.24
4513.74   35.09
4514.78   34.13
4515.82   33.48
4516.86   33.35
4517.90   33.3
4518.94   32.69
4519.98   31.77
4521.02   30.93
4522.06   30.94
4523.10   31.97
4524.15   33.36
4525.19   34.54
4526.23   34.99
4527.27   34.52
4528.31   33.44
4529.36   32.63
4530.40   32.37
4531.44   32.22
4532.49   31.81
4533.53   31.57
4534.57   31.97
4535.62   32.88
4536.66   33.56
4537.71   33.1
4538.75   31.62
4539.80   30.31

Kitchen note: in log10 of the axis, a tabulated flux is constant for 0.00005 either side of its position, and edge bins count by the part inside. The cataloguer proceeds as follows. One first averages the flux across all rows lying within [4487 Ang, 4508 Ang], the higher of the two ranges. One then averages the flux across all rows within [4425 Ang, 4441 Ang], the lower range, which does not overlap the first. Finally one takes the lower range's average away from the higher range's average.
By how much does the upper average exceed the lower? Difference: 7.2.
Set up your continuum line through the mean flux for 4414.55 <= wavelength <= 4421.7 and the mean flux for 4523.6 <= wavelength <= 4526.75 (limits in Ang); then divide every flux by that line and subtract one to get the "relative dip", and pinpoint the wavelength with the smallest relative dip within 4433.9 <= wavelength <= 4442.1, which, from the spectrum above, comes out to 4439.53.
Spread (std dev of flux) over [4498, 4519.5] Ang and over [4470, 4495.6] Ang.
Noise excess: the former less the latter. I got 0.5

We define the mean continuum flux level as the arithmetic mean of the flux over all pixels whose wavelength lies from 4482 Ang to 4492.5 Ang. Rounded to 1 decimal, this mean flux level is 34.3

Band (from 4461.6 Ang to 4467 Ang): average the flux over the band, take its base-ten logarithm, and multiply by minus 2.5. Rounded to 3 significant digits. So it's -3.56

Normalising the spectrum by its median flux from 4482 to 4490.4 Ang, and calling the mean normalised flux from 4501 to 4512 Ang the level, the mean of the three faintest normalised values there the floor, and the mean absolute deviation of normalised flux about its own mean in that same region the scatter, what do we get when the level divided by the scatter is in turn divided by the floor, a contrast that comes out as 24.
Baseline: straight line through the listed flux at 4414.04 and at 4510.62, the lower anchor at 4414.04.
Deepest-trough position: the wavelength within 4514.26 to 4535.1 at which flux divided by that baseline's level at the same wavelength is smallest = 4533.53 Ang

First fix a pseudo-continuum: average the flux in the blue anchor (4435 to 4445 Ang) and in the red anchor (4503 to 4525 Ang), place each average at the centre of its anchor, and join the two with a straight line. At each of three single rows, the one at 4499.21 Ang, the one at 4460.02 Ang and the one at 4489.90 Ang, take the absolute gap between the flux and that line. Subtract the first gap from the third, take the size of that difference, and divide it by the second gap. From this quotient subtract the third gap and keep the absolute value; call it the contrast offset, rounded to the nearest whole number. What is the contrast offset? 0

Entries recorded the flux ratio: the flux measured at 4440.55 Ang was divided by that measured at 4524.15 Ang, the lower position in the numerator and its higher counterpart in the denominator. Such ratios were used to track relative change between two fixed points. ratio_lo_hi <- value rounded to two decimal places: 0.80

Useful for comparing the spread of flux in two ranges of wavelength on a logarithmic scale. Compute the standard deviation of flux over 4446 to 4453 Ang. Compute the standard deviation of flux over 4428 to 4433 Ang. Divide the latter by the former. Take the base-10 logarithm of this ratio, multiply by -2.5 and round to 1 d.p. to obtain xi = 2.2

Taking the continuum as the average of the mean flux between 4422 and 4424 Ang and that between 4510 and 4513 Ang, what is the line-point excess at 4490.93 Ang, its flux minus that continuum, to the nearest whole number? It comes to -1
